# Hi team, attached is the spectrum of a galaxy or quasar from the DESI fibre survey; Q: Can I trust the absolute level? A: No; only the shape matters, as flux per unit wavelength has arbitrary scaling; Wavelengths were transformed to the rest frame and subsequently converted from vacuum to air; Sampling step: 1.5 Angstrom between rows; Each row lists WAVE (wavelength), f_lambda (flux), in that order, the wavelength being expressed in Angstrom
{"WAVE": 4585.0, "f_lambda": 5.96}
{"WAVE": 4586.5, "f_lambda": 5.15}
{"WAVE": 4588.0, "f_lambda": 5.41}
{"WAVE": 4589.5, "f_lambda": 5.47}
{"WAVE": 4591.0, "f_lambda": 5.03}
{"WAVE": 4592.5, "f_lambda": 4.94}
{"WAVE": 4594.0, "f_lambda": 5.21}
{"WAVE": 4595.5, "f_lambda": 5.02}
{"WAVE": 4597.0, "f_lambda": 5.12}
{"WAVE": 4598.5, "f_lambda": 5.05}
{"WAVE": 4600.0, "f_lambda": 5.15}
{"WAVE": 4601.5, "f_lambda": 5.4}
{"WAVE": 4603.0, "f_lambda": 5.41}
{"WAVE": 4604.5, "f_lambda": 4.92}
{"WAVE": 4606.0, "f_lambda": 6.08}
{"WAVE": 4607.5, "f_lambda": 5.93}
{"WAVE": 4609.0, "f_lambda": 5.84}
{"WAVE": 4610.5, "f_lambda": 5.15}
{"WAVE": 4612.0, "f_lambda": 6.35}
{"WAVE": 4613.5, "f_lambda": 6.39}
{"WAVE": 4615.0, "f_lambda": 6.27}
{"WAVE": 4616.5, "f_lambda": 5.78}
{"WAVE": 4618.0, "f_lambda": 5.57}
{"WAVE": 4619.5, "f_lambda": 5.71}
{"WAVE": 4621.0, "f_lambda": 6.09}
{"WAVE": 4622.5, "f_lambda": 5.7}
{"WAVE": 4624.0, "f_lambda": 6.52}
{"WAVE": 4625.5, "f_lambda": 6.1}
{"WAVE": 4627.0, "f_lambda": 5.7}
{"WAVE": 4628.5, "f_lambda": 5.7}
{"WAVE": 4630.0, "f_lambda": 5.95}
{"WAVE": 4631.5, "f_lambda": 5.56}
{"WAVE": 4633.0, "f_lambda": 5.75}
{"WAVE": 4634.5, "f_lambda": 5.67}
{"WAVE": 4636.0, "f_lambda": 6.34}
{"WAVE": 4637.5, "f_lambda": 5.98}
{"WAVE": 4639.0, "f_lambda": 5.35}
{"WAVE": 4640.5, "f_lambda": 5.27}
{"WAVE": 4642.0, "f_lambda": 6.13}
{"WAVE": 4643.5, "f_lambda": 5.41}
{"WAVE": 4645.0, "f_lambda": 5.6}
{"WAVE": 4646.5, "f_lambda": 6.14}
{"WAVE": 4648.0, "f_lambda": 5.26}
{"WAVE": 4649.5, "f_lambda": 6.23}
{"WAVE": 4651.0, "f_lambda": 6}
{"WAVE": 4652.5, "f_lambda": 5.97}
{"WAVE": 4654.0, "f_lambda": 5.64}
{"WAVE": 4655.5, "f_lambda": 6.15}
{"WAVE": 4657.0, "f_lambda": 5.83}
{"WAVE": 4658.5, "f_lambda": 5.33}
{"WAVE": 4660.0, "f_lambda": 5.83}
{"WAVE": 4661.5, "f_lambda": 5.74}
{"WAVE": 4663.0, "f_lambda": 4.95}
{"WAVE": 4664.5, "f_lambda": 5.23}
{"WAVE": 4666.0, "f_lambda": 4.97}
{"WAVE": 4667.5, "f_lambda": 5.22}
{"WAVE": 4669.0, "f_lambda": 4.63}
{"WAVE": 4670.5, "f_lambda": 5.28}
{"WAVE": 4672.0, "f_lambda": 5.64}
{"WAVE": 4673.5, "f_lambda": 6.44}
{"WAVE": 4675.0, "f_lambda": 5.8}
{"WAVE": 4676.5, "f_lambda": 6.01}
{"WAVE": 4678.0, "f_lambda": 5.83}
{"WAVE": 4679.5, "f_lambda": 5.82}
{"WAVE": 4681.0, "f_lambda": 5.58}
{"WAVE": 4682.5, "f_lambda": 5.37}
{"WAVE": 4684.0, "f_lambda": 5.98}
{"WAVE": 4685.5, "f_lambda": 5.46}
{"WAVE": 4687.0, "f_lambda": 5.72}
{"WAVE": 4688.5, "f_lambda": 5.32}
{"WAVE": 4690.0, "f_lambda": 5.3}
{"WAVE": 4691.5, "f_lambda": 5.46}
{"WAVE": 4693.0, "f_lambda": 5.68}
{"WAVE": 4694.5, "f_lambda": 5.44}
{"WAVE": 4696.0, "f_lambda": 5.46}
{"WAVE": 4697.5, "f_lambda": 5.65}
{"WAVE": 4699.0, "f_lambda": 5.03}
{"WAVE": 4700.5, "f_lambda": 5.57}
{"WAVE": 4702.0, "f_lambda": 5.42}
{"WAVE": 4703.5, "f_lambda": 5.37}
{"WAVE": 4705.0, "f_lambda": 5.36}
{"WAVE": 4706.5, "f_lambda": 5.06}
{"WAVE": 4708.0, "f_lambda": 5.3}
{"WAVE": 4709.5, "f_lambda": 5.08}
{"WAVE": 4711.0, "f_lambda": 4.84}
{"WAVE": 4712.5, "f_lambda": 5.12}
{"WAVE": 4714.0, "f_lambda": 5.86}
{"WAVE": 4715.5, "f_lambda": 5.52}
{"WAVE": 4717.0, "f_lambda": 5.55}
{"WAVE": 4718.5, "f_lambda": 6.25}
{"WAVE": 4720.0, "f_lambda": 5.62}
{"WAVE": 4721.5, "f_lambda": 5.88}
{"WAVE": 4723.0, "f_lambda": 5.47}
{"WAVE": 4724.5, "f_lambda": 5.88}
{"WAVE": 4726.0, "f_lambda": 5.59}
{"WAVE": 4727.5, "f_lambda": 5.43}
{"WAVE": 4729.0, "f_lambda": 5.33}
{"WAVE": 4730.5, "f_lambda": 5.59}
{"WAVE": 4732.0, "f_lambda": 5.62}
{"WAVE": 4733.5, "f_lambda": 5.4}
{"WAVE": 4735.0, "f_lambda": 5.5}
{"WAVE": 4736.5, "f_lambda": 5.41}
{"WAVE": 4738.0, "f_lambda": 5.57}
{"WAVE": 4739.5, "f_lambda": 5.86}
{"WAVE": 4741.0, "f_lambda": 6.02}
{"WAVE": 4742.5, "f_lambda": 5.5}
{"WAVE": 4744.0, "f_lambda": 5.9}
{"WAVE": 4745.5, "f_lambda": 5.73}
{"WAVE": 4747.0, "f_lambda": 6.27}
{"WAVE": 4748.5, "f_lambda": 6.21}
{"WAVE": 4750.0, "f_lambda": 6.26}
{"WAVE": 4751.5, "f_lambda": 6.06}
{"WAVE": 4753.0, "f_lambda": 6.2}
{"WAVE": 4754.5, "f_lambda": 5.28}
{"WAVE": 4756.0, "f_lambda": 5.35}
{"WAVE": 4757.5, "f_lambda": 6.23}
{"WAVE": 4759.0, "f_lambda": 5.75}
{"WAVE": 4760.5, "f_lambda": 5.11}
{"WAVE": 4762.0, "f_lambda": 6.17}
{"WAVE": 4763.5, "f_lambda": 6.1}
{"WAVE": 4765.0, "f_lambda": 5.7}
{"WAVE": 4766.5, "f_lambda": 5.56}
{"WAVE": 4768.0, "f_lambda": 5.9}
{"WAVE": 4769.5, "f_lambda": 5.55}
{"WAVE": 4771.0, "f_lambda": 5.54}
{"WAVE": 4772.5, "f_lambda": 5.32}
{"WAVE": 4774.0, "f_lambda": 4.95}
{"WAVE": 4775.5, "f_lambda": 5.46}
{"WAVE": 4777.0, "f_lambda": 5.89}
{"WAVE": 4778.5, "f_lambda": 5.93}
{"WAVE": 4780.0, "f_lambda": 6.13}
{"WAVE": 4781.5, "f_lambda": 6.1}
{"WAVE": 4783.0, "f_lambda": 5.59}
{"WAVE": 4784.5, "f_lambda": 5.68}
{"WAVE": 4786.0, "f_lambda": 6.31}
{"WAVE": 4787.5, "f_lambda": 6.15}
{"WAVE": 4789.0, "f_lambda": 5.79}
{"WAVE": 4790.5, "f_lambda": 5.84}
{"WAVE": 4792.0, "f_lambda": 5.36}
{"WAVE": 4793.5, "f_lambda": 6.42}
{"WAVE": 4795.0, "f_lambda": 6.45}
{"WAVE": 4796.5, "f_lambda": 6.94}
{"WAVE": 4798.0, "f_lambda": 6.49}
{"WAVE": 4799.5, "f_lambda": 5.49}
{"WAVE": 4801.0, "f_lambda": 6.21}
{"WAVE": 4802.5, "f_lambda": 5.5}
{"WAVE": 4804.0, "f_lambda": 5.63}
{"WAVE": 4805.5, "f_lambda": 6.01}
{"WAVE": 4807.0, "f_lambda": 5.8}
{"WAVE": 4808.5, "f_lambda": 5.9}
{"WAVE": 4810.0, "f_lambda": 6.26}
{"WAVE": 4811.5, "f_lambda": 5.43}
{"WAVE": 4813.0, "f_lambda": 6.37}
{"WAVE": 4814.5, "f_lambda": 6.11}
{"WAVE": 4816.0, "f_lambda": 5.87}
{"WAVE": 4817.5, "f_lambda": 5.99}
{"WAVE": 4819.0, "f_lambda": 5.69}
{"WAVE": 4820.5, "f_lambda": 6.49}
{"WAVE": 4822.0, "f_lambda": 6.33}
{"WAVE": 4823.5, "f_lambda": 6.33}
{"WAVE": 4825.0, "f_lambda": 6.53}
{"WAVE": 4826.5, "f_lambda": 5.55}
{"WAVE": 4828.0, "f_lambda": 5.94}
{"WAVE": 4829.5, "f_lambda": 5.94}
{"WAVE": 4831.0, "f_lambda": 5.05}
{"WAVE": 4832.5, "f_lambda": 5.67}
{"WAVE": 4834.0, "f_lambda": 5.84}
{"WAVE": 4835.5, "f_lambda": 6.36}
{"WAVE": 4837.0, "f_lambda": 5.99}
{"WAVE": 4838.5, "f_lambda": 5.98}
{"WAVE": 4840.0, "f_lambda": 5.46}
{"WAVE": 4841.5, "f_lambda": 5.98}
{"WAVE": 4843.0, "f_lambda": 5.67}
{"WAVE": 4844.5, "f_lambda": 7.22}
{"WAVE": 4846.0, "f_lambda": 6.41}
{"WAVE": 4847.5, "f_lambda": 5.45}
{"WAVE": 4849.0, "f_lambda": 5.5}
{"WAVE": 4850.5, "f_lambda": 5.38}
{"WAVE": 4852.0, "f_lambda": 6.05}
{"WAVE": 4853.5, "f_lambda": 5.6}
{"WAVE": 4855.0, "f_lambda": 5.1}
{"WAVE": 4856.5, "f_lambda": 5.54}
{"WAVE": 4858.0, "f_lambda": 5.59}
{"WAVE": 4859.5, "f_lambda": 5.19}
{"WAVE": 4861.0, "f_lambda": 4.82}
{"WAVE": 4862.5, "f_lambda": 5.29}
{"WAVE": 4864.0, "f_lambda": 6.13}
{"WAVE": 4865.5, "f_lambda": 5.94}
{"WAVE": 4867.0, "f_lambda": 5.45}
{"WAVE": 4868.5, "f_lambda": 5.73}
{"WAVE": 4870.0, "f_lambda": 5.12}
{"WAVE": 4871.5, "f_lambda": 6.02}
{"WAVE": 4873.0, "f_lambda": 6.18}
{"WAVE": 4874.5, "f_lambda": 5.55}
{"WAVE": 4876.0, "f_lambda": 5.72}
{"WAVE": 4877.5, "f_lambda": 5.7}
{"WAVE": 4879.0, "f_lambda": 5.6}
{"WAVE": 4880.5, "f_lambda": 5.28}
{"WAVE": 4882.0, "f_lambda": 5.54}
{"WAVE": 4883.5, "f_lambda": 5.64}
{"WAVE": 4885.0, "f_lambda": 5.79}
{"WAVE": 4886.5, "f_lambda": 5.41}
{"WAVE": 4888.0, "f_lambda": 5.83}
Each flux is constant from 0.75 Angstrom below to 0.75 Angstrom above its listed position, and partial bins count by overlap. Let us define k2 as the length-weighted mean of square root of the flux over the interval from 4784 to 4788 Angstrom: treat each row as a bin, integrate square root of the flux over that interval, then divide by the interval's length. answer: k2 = 2.46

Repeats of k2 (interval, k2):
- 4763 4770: 2.40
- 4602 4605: 2.28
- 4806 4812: 2.42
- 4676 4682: 2.40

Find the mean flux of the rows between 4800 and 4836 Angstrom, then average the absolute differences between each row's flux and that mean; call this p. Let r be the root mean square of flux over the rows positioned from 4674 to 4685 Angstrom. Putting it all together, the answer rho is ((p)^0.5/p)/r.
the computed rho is 0.319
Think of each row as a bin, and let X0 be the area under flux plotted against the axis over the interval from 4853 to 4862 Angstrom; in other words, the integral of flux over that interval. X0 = 47.7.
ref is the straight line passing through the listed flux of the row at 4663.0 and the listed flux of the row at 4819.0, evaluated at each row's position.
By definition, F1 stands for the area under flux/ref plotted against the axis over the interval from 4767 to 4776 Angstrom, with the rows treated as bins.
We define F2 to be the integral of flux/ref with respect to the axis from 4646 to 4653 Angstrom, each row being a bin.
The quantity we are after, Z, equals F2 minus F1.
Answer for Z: -1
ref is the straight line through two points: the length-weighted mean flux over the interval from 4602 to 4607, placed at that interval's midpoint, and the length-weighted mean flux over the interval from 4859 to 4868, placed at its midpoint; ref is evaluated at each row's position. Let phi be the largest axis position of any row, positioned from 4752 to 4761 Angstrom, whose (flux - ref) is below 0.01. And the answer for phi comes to 4760.5 Angstrom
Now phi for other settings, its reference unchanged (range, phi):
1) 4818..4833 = 4831.0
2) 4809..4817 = 4811.5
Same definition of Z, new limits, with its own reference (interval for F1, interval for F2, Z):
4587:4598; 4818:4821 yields -9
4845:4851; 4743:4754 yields 7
